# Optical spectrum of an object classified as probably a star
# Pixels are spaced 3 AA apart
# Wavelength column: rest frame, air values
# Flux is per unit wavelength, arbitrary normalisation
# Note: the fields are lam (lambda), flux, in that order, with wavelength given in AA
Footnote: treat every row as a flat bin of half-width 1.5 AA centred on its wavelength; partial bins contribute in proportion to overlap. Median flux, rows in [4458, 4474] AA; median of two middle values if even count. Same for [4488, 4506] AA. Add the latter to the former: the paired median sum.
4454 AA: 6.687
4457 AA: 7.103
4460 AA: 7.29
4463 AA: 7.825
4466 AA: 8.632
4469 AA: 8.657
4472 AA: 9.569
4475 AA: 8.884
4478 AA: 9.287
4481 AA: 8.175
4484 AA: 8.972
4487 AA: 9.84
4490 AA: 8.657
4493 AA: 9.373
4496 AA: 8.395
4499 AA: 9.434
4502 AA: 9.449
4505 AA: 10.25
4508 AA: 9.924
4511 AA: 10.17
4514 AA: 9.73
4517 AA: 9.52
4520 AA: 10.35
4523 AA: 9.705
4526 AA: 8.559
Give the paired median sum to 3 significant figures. 18.0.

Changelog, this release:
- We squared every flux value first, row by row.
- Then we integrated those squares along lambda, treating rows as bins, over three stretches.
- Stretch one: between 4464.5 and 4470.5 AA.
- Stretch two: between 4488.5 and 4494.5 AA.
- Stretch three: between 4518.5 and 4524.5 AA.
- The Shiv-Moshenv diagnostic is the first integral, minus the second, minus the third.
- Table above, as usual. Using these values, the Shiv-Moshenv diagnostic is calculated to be -644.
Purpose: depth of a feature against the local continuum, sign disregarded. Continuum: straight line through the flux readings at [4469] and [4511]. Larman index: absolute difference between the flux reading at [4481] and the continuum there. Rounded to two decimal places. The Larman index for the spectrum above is 0.91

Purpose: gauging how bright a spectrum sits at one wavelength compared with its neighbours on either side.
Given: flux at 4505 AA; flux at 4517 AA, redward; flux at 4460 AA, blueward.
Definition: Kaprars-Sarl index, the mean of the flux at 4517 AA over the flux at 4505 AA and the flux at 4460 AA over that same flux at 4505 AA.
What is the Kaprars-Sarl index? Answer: 0.82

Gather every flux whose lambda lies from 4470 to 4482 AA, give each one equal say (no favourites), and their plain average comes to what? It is 9.0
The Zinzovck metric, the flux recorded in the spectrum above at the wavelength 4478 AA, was 9.287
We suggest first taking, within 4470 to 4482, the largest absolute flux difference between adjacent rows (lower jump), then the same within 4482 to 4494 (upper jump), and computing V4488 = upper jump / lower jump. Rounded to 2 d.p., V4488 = 1.06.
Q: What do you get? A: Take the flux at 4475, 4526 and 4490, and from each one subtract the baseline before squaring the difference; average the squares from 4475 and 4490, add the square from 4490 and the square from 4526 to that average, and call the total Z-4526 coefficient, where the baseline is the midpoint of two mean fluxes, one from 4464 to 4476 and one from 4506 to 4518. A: 1.6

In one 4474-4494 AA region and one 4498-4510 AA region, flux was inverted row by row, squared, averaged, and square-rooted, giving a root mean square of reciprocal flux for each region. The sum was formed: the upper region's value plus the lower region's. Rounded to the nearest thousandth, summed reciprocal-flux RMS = 0.214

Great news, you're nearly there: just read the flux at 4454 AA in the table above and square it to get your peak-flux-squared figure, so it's 45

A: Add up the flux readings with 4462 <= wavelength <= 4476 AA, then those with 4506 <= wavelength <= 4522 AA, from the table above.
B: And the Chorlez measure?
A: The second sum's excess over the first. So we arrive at 6.1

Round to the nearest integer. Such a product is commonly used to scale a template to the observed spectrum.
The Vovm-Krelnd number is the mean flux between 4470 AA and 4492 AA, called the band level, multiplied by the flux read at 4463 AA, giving 71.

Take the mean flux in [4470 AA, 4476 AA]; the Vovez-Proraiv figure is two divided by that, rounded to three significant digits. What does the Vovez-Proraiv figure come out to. 0.217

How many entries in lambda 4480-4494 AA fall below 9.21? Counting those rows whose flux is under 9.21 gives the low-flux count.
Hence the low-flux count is 3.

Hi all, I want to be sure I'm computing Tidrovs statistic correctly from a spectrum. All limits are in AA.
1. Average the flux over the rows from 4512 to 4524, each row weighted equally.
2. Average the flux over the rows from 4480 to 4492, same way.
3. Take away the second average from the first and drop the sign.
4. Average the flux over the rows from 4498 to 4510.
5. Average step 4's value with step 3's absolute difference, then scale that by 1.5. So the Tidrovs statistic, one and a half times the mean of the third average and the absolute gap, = 8.01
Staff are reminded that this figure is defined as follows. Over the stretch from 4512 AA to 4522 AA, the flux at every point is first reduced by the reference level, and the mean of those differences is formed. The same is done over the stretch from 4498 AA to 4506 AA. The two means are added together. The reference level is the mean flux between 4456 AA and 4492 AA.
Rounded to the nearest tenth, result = 2.4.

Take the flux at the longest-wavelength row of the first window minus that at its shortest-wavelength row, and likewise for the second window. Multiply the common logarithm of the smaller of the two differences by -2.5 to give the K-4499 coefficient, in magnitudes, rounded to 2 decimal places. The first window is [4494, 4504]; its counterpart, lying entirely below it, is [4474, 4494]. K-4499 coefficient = 0.78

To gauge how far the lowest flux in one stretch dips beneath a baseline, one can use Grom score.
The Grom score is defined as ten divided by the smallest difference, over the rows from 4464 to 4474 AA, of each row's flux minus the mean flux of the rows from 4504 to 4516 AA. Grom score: -7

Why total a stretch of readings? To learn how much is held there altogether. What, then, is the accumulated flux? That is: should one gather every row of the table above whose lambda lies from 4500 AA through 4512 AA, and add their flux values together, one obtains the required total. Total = 39.8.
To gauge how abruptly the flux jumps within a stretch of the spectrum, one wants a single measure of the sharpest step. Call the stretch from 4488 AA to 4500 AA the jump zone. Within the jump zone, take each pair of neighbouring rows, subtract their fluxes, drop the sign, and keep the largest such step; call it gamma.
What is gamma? 1.04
